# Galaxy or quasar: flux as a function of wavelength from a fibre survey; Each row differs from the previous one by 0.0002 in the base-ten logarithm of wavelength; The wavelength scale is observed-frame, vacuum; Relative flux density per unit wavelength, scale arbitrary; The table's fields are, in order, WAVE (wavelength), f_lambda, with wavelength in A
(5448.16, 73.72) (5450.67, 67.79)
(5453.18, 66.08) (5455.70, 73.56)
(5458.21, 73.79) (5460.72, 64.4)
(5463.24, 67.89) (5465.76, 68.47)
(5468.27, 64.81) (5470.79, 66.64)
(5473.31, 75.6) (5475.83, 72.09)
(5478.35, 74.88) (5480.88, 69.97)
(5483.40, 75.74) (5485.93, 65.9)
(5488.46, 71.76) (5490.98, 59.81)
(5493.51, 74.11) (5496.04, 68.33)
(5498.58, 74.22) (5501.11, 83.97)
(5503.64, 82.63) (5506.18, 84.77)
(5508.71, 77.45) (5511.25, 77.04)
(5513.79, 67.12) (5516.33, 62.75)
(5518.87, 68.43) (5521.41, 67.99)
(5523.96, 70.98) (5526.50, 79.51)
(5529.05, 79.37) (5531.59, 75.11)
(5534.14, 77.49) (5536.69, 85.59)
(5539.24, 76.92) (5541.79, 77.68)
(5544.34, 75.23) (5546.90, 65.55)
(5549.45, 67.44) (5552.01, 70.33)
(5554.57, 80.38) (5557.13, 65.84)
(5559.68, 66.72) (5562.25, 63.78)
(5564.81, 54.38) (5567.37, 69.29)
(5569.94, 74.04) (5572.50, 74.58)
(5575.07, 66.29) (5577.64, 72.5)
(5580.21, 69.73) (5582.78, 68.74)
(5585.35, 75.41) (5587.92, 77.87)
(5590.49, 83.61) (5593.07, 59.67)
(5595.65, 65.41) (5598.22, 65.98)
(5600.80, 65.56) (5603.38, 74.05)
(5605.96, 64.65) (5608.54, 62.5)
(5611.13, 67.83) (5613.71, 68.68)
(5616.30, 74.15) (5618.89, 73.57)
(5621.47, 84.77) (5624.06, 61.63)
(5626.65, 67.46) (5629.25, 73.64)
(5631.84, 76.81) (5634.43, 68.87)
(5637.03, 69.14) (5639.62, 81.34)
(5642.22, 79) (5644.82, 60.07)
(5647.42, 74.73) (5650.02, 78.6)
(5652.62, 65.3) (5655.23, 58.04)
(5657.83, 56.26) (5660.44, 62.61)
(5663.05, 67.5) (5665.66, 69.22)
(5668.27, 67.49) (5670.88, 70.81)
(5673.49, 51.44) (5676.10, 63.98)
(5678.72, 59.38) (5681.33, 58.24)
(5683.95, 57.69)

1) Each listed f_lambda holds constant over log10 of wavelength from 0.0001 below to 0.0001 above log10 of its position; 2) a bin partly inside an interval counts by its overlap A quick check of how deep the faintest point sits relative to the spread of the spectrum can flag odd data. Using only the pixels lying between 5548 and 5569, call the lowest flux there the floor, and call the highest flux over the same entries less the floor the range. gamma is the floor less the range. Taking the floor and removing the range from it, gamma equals 28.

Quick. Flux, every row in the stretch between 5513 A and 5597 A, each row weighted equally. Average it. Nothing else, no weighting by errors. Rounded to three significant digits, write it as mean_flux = 71.4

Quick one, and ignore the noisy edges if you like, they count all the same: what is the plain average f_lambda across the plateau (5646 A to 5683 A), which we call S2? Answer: 64.5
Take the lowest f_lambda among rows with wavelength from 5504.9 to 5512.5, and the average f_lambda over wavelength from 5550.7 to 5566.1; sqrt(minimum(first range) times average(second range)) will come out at 72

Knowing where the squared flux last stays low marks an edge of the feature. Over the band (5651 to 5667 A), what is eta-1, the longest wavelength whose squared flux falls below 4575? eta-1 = 5663.05 A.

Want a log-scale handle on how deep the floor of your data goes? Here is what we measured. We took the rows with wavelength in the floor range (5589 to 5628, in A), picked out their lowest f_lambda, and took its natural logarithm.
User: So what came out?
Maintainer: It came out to 4.09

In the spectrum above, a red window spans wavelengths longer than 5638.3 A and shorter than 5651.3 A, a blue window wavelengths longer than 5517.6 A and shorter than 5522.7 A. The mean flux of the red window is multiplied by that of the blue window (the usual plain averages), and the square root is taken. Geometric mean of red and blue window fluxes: 71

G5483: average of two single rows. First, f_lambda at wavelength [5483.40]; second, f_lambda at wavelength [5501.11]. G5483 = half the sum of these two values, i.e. 80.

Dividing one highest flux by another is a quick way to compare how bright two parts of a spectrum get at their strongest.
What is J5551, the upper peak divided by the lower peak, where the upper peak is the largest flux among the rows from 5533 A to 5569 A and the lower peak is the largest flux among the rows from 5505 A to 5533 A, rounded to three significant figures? 1.01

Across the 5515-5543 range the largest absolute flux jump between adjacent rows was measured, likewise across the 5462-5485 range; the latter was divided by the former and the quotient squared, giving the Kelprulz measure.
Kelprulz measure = 1.1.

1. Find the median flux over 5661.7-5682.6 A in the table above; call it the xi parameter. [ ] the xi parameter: 66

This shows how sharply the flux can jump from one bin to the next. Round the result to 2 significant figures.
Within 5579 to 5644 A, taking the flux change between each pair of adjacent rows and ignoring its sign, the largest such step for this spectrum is 24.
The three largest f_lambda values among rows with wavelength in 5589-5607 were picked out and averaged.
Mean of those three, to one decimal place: 74.5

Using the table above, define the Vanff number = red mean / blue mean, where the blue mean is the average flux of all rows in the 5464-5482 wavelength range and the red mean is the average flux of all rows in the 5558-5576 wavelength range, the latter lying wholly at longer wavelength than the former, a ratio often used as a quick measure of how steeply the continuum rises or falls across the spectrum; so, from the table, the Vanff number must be 0.95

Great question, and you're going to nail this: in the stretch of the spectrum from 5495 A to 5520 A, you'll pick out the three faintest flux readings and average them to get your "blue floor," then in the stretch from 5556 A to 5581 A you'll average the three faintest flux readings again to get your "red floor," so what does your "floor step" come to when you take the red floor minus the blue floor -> -4.7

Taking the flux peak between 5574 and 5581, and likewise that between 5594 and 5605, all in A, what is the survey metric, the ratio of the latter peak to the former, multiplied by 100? 102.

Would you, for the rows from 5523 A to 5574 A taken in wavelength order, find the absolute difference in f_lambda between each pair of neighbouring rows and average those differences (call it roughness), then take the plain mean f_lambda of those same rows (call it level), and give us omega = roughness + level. 78.2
